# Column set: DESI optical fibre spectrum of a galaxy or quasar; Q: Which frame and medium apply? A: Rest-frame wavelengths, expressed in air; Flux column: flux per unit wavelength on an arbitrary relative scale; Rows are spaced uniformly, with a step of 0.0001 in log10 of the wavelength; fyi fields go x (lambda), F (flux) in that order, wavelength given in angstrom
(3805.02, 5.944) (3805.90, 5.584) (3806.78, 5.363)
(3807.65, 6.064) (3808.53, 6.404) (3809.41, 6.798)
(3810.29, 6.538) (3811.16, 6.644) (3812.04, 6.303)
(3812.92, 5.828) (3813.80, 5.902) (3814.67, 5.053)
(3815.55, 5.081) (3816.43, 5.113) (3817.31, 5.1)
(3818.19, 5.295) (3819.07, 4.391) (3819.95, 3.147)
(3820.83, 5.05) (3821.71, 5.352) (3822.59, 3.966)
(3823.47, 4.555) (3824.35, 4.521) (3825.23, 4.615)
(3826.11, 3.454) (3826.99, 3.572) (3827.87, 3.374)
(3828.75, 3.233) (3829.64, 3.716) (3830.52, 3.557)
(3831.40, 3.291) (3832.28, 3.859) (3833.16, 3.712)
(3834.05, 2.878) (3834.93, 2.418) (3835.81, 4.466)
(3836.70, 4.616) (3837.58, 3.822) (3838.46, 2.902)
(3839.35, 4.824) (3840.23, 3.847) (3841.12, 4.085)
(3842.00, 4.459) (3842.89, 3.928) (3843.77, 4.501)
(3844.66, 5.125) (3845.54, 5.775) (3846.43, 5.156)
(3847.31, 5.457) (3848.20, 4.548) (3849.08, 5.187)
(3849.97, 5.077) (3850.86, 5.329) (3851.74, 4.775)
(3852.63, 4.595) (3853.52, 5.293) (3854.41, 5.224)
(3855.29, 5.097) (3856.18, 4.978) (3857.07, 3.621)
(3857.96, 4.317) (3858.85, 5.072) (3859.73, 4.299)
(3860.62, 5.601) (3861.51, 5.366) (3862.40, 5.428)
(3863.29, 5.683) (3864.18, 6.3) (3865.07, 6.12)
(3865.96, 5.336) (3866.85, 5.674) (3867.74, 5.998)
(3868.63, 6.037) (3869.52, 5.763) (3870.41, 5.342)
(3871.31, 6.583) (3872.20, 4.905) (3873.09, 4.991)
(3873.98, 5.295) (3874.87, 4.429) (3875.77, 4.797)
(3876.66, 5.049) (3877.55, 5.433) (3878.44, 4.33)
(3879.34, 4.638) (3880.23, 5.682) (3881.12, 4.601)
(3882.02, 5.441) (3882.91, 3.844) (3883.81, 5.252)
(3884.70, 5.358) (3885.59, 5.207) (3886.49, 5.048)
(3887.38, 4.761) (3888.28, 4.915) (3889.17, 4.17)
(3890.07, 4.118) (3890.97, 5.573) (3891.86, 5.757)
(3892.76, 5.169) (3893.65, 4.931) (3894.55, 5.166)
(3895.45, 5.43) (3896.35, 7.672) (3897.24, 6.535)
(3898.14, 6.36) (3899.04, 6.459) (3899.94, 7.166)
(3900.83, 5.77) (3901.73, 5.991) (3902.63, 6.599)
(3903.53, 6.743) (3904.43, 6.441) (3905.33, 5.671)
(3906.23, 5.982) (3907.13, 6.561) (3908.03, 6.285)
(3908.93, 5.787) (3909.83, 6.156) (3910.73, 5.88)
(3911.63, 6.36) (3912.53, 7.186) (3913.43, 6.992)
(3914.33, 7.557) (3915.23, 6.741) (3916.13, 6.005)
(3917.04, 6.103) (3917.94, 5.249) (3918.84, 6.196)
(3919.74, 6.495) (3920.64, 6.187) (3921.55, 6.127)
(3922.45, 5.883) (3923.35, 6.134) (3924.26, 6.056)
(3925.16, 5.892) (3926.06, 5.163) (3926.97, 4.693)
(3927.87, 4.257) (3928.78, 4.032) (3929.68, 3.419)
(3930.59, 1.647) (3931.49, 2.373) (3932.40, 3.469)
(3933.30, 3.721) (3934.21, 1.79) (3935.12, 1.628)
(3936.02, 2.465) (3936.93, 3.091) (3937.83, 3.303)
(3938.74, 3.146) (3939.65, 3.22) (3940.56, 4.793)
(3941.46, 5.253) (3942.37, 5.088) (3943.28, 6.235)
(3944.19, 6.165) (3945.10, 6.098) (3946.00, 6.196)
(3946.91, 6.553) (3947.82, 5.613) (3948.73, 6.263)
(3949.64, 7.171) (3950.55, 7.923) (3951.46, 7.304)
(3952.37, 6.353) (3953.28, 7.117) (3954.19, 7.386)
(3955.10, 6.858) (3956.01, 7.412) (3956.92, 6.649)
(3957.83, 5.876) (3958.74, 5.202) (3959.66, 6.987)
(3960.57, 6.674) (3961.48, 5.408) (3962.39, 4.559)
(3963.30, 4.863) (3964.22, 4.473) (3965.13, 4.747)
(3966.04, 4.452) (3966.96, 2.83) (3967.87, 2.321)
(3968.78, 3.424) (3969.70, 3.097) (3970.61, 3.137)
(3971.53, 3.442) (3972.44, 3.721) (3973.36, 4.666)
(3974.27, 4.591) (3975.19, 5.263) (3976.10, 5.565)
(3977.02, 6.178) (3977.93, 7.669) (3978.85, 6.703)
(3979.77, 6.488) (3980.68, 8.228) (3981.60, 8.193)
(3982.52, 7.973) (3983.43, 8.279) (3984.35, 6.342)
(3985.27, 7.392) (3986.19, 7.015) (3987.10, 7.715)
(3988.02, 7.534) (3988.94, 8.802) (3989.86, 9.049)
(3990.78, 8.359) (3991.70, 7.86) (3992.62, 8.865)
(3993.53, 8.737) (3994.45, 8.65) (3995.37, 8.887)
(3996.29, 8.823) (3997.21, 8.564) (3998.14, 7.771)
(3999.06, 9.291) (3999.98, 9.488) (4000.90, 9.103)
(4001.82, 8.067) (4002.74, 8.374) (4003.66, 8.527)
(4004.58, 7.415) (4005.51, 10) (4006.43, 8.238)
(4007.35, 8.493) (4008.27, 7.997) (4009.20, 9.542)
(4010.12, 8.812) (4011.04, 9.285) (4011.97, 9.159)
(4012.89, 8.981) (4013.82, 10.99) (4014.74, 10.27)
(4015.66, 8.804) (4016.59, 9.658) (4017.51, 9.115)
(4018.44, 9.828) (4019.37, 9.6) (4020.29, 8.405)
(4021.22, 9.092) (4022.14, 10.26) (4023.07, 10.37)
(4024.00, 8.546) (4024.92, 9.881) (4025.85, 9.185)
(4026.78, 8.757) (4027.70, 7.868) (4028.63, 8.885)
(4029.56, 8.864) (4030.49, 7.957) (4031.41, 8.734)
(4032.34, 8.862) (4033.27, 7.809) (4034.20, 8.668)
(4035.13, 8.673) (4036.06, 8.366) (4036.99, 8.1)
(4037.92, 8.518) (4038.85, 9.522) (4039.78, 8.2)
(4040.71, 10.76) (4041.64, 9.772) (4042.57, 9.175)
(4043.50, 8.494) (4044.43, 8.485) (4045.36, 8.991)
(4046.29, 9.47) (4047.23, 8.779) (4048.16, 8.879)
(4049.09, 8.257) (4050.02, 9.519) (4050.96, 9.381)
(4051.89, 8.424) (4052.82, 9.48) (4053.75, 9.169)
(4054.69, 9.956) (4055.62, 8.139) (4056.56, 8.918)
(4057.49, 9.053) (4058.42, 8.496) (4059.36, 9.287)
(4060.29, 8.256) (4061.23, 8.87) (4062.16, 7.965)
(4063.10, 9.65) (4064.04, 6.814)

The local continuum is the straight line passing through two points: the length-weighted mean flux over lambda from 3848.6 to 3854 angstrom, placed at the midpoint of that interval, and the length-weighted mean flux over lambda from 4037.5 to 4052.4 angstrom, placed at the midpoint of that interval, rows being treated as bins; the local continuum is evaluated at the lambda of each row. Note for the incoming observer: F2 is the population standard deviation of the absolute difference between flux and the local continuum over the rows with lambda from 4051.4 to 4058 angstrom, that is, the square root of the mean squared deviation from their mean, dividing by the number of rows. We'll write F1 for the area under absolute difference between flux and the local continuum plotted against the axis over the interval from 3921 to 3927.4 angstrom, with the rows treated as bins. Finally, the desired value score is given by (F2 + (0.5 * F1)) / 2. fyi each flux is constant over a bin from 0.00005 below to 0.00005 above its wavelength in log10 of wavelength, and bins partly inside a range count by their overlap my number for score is 1.5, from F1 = 5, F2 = 0.345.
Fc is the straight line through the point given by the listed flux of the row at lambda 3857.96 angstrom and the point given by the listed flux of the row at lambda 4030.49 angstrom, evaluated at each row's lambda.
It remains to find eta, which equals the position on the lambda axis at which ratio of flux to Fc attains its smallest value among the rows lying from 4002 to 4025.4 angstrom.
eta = 4004.58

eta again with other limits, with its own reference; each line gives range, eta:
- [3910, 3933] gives 3930.59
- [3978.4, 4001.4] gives 3984.35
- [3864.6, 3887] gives 3882.91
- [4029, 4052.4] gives 4033.27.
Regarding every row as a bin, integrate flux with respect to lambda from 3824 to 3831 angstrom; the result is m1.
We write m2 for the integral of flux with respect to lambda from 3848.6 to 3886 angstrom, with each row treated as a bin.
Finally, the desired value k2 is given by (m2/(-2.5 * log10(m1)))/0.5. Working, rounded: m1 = 26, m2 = 194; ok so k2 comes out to -109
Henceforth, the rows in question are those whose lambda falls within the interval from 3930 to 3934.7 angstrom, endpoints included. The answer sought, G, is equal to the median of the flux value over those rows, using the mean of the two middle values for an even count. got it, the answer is 2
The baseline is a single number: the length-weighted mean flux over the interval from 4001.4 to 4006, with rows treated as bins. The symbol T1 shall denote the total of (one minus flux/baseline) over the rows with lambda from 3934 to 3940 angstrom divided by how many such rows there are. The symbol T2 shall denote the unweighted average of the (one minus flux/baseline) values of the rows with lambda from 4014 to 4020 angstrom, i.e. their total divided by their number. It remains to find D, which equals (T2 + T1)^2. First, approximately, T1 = 0.7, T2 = -0.13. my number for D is 0.3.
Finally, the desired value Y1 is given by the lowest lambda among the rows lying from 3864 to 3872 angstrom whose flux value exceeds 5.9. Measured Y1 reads 3864.18 angstrom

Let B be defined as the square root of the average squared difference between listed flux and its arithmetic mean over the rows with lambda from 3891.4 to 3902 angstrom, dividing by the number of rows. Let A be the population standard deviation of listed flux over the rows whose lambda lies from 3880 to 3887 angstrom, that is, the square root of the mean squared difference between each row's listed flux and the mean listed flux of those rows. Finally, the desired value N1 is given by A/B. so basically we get 0.7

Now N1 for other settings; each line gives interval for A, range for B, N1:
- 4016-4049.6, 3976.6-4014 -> 0.7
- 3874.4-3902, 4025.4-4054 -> 1.4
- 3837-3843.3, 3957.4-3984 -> 0.3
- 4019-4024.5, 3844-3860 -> 1.6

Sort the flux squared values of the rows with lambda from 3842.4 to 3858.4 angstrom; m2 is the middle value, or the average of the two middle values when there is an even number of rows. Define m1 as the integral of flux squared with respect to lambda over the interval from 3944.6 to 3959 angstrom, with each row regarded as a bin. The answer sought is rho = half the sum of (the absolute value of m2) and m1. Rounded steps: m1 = 643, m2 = 26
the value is 334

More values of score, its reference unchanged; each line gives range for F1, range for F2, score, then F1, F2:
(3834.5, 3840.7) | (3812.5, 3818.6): 1.6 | 6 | 0.366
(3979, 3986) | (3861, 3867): 1.4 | 5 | 0.341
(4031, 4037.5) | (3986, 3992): 0.8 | 3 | 0.380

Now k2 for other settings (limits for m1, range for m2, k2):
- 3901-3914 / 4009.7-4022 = -48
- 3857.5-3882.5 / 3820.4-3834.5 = -21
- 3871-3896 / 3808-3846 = -66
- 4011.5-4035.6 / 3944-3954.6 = -24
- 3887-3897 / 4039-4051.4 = -52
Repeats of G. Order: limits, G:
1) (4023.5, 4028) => 9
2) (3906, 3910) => 6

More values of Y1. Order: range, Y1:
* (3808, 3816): 3808.53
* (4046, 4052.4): 4046.29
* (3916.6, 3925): 3917.04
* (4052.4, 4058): 4052.82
